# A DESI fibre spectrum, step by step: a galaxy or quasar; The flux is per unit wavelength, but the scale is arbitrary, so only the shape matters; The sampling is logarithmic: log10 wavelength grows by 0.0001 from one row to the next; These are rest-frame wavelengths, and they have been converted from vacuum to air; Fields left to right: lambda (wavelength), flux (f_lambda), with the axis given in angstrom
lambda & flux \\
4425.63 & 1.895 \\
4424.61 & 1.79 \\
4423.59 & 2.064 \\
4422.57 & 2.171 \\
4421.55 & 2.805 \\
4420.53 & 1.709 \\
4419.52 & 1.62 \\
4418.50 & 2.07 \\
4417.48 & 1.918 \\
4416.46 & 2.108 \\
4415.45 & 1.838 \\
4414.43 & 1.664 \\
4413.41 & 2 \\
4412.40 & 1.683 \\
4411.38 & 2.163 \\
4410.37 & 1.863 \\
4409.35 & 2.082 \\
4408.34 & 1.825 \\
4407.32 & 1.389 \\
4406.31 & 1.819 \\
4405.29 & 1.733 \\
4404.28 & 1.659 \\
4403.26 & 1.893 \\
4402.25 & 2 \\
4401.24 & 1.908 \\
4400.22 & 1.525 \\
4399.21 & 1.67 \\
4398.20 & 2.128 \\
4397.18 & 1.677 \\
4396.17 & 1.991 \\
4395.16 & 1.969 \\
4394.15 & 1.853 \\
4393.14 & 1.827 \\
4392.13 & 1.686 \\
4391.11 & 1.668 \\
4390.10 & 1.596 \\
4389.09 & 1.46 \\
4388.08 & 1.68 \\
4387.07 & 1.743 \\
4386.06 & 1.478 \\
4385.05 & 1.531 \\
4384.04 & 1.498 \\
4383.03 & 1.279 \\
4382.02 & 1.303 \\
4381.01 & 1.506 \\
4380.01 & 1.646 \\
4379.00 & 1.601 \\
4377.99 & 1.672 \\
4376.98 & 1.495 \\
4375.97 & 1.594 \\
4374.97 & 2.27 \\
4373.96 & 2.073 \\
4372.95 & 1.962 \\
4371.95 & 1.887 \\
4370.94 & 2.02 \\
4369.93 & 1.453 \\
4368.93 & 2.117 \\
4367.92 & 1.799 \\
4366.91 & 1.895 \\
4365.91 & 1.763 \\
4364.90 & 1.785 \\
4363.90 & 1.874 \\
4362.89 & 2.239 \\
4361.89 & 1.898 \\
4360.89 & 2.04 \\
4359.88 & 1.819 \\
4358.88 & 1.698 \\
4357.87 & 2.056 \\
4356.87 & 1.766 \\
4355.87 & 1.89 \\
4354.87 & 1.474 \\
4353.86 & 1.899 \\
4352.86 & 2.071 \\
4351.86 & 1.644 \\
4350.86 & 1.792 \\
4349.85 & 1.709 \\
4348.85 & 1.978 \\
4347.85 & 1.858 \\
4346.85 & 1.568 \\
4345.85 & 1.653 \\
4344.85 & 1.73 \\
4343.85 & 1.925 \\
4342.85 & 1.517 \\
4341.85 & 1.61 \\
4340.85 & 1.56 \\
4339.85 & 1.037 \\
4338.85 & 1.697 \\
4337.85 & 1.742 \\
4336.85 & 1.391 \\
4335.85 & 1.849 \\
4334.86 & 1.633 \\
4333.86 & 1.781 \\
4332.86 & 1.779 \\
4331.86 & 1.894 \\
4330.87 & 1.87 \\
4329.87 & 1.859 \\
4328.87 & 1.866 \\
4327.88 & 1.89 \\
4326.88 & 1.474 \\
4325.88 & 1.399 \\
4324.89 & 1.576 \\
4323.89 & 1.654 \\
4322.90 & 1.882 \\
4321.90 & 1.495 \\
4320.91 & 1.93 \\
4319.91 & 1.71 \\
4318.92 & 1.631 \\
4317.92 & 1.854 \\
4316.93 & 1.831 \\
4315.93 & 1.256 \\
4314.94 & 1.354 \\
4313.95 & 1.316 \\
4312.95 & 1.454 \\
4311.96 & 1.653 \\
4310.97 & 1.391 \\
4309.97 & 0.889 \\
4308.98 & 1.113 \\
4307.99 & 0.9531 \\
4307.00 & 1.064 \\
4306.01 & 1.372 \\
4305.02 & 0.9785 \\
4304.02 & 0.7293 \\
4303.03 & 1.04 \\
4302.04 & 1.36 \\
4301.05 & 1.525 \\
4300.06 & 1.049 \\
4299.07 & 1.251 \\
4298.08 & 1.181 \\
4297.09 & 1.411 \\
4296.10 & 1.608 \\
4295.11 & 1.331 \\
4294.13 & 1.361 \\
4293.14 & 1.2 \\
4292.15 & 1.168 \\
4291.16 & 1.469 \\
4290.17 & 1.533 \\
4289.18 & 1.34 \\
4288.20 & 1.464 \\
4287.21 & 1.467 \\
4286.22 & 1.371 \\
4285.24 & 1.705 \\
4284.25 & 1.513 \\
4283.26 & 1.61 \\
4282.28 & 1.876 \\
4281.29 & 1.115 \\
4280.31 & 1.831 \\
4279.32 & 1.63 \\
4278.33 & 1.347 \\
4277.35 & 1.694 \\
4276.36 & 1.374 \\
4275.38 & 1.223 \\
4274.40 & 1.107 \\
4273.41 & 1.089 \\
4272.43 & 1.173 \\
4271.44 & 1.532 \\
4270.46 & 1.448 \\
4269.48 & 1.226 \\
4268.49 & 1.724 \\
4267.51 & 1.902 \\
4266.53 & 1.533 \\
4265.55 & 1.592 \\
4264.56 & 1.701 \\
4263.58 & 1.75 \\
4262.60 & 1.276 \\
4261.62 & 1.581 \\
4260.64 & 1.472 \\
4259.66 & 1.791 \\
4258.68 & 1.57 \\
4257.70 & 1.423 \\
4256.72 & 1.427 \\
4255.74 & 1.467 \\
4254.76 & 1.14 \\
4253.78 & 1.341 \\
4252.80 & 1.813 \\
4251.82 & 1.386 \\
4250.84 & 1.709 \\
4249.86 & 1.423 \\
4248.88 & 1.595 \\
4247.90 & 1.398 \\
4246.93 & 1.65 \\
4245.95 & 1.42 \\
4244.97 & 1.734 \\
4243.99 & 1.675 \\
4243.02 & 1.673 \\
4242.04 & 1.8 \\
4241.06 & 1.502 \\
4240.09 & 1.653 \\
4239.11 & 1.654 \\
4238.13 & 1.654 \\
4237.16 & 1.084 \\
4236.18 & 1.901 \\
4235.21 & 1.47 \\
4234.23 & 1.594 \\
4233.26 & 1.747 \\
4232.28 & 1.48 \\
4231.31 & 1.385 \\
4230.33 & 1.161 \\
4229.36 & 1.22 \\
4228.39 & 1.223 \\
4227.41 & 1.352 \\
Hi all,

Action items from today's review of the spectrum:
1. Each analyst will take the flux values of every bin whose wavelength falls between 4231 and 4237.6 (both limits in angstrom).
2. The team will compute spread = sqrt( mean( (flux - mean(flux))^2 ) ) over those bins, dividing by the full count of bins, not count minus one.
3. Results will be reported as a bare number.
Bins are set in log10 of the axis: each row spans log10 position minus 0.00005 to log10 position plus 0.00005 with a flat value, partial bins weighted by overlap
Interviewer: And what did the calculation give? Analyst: 0.243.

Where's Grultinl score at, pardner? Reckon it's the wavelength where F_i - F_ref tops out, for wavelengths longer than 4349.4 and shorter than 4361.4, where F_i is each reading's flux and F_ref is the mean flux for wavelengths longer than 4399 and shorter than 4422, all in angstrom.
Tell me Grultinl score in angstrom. 4352.86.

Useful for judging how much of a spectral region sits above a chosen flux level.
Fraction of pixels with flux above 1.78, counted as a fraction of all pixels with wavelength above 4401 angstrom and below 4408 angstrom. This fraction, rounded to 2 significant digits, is 0.57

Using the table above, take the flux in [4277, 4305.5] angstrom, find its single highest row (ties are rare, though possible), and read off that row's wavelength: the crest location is 4282.28 angstrom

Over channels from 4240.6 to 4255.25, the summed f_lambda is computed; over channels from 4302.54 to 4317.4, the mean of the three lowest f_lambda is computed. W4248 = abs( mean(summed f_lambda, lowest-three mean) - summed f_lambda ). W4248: 11.2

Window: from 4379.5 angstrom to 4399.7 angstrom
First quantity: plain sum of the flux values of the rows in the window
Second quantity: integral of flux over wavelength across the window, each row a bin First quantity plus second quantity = 66.7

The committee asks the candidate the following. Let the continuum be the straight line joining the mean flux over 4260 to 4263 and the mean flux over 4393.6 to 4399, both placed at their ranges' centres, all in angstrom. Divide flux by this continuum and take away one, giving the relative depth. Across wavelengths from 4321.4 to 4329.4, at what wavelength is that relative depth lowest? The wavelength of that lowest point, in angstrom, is 4325.88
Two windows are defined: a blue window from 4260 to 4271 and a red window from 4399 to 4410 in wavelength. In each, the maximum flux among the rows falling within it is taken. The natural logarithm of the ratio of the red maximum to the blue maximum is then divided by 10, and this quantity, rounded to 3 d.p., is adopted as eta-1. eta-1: 0.009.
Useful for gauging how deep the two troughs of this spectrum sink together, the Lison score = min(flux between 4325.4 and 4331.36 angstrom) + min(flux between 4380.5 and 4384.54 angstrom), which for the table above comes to 2.68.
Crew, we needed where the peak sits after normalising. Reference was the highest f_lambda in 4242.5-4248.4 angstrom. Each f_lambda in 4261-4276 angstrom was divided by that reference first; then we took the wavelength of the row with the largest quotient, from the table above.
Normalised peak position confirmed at 4267.51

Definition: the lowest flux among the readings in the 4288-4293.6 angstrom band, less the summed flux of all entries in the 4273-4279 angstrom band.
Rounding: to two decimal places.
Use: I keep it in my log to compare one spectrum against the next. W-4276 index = -6.67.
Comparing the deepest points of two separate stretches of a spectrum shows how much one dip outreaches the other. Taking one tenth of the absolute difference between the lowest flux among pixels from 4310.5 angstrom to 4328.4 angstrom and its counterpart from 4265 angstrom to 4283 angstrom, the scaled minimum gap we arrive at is 0.017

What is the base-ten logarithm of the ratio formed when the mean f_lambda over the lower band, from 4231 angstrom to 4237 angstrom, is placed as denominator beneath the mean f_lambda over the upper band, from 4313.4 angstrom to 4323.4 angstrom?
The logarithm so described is 0.01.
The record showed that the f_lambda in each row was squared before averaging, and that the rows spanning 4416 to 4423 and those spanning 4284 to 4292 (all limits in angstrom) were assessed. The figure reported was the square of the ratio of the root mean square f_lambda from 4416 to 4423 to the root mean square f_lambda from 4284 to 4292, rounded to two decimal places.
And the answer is 1.97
